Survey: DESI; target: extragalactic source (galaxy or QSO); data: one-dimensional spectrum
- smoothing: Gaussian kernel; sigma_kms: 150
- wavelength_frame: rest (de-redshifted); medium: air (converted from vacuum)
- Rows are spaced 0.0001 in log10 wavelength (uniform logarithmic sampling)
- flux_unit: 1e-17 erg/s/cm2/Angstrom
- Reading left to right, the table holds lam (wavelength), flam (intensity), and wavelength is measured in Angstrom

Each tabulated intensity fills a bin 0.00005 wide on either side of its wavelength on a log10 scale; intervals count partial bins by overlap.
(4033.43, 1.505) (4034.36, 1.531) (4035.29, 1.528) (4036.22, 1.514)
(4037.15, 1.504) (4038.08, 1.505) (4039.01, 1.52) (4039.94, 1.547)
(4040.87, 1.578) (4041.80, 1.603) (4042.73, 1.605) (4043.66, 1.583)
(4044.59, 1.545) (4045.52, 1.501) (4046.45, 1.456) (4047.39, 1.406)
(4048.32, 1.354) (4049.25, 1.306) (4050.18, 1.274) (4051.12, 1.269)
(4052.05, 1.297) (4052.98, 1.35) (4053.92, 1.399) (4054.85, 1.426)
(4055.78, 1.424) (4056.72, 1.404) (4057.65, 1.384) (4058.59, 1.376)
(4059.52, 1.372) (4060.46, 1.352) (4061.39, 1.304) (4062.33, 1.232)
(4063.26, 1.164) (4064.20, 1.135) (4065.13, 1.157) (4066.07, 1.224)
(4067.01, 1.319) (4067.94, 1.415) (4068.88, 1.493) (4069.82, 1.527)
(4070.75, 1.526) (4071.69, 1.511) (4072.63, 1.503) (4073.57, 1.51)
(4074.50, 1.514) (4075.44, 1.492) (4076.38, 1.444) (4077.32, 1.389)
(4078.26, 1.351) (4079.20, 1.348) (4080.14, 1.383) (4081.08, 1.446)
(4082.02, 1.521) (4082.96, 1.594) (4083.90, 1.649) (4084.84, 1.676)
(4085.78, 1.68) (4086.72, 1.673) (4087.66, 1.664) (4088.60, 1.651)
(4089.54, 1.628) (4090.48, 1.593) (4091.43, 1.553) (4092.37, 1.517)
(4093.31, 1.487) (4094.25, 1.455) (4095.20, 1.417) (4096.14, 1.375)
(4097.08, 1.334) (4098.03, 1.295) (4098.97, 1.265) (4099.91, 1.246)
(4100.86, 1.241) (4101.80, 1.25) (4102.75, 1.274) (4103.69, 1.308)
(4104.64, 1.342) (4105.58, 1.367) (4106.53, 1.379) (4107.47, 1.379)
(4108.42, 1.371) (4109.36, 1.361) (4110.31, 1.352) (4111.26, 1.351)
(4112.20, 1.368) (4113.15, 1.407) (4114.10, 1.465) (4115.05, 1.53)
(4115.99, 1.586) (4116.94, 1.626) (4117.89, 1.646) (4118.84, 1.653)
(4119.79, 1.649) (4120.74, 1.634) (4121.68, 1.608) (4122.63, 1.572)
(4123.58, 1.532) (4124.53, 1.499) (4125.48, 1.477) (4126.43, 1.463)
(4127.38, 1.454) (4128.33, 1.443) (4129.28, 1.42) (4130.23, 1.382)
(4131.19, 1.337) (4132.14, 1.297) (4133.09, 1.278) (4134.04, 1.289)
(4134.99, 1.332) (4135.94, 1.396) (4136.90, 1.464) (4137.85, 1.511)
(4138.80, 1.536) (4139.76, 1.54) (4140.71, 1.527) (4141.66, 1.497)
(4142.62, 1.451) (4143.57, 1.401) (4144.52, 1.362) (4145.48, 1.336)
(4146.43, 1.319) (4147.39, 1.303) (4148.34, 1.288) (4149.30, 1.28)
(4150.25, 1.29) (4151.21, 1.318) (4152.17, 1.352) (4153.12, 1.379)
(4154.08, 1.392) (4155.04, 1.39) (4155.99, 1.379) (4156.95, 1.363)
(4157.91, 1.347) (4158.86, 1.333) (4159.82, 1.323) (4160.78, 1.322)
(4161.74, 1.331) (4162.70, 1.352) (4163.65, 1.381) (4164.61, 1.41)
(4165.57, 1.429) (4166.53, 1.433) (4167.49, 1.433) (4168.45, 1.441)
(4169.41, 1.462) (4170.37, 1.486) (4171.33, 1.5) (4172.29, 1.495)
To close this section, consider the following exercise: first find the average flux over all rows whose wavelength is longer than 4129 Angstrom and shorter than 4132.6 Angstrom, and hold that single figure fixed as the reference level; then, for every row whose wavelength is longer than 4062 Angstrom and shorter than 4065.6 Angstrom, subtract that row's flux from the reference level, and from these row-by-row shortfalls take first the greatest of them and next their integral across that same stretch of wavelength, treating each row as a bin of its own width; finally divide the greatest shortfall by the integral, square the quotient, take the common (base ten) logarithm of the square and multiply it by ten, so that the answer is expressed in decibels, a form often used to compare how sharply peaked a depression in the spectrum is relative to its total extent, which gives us -10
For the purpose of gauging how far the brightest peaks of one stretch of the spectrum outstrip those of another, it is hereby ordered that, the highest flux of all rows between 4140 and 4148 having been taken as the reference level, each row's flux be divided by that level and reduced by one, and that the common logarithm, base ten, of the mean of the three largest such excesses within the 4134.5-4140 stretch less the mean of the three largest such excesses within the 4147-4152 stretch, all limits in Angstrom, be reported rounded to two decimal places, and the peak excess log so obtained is -0.83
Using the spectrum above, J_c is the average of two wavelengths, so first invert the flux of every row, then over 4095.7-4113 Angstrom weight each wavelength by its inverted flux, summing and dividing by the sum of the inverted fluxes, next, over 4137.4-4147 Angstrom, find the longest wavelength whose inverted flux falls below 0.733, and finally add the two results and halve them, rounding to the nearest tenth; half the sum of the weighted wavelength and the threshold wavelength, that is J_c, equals 4123.8 Angstrom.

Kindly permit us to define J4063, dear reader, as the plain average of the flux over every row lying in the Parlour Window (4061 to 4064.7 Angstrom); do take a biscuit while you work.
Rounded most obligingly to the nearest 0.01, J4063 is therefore 1.21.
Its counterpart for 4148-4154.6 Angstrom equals 1.33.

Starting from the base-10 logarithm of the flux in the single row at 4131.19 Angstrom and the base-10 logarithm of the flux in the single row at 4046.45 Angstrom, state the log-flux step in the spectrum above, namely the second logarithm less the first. 0.04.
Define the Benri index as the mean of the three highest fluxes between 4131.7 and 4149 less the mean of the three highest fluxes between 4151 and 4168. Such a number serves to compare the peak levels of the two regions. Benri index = 0.10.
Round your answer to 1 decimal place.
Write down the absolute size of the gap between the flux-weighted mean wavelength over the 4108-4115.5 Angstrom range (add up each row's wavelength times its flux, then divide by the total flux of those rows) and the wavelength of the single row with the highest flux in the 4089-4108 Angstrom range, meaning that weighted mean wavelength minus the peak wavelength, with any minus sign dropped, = 22.3 Angstrom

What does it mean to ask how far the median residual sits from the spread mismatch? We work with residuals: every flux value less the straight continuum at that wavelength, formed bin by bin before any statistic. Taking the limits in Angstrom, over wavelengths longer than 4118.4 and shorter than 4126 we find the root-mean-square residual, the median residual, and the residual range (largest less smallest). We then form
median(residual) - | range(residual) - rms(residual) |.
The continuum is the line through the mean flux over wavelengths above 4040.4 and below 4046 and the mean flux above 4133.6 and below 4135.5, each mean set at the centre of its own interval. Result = 0.16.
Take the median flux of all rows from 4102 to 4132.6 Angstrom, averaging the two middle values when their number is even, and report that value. 1.43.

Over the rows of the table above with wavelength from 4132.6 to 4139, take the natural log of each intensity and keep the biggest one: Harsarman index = 0.43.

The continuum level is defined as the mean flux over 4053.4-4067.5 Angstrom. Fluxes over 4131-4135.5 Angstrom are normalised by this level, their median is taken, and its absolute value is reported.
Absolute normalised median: 0.99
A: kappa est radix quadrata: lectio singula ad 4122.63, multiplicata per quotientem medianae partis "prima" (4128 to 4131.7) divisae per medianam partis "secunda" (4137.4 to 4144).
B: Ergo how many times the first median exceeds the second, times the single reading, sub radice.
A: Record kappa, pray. 1.21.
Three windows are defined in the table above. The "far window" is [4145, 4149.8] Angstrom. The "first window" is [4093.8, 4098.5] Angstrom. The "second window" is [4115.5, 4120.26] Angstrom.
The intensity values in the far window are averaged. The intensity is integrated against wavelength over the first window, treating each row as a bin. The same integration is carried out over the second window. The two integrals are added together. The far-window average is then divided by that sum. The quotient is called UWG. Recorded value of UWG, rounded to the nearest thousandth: 0.092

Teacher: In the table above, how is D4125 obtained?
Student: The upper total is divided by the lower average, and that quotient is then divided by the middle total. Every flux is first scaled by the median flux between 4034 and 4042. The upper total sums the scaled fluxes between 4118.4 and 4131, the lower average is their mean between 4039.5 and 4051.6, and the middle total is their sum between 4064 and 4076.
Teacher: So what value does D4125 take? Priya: 1.13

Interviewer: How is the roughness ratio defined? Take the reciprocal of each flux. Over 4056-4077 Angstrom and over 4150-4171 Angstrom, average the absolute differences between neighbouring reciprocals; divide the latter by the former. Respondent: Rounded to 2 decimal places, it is 0.40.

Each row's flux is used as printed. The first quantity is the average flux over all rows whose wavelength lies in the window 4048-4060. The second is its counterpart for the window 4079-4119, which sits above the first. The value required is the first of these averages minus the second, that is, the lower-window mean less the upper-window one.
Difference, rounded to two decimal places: -0.10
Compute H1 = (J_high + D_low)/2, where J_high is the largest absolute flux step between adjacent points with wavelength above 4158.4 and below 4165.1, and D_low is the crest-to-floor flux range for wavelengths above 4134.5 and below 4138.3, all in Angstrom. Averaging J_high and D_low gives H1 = 0.10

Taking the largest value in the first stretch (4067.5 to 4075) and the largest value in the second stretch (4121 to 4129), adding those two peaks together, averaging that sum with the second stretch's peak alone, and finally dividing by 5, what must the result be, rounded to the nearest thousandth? 0.474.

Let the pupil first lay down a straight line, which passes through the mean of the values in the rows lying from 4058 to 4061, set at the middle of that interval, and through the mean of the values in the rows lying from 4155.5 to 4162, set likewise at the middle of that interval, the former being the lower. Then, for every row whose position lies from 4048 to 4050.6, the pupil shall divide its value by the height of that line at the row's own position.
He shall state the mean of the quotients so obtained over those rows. 0.96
